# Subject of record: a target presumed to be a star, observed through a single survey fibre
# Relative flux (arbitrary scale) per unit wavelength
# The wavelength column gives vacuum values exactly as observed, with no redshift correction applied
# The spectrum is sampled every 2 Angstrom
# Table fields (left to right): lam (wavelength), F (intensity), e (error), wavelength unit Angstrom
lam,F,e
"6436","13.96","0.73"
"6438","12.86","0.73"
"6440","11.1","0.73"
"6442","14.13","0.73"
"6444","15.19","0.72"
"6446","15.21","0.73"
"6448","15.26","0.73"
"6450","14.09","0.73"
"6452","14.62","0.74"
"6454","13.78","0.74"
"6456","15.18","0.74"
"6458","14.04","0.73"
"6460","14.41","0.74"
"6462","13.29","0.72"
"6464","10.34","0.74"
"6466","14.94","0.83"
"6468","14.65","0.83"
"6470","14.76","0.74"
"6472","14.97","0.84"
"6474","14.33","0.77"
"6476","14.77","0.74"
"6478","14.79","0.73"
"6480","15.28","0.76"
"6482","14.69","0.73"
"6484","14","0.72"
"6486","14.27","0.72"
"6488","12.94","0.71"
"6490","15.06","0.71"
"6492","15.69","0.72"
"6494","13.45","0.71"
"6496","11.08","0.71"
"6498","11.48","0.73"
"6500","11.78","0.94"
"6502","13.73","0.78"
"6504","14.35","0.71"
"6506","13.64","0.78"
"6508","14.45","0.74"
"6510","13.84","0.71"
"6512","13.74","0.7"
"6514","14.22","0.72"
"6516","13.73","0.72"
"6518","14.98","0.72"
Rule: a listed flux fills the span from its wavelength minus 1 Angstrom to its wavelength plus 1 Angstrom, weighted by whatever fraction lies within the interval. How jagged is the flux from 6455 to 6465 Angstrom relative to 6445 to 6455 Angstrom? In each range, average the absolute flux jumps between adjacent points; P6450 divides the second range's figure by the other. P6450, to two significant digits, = 2.2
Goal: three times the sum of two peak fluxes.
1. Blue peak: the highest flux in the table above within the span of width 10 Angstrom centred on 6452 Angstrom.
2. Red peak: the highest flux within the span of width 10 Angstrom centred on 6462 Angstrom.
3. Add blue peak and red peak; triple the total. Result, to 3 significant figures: 90.6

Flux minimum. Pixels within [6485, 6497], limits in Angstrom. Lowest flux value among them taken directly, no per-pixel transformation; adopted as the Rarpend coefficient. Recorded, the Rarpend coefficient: 11.08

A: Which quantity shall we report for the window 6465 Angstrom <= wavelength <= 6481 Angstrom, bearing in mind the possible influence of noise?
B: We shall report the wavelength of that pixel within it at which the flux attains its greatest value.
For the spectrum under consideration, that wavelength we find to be 6480 Angstrom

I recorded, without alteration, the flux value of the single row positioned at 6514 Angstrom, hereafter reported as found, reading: 14.22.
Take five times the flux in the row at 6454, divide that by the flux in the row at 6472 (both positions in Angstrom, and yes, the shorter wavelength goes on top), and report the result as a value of 4.60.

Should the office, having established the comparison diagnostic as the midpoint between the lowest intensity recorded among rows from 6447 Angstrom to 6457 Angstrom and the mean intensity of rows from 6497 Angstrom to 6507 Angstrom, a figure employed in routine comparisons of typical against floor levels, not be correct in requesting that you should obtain 13.4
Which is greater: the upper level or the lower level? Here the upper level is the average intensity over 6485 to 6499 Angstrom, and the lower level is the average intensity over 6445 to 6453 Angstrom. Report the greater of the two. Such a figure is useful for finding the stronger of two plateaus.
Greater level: 14.8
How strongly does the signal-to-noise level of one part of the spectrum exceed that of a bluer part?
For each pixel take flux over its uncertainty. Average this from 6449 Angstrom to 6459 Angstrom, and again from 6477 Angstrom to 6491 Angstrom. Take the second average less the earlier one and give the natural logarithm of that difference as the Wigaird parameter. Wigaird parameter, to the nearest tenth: -0.9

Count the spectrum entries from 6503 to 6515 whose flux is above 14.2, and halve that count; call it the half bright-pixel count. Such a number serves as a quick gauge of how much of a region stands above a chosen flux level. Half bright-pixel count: 1.50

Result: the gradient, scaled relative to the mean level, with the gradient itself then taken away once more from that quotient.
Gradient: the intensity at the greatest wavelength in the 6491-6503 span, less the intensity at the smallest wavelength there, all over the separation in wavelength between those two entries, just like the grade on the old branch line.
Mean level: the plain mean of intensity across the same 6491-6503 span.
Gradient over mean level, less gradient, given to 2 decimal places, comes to 0.18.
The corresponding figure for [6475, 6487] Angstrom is 0.05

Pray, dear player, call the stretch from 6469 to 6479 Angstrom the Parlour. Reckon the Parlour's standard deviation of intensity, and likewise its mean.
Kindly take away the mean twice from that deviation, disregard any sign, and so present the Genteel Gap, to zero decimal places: 29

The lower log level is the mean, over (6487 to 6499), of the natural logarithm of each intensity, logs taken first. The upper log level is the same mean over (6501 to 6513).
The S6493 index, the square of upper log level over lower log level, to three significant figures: 1.05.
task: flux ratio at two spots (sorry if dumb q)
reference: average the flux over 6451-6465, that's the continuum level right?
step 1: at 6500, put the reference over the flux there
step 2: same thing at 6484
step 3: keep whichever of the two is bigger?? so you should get 1.16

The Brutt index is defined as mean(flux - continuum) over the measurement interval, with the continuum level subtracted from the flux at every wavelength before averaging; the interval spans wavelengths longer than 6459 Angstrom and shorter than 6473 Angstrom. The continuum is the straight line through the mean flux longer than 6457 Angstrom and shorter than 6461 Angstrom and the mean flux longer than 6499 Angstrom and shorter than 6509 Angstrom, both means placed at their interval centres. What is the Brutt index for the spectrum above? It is -0.2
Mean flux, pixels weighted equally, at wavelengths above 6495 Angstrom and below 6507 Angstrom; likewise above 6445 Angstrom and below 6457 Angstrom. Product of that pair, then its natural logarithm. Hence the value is 5.23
